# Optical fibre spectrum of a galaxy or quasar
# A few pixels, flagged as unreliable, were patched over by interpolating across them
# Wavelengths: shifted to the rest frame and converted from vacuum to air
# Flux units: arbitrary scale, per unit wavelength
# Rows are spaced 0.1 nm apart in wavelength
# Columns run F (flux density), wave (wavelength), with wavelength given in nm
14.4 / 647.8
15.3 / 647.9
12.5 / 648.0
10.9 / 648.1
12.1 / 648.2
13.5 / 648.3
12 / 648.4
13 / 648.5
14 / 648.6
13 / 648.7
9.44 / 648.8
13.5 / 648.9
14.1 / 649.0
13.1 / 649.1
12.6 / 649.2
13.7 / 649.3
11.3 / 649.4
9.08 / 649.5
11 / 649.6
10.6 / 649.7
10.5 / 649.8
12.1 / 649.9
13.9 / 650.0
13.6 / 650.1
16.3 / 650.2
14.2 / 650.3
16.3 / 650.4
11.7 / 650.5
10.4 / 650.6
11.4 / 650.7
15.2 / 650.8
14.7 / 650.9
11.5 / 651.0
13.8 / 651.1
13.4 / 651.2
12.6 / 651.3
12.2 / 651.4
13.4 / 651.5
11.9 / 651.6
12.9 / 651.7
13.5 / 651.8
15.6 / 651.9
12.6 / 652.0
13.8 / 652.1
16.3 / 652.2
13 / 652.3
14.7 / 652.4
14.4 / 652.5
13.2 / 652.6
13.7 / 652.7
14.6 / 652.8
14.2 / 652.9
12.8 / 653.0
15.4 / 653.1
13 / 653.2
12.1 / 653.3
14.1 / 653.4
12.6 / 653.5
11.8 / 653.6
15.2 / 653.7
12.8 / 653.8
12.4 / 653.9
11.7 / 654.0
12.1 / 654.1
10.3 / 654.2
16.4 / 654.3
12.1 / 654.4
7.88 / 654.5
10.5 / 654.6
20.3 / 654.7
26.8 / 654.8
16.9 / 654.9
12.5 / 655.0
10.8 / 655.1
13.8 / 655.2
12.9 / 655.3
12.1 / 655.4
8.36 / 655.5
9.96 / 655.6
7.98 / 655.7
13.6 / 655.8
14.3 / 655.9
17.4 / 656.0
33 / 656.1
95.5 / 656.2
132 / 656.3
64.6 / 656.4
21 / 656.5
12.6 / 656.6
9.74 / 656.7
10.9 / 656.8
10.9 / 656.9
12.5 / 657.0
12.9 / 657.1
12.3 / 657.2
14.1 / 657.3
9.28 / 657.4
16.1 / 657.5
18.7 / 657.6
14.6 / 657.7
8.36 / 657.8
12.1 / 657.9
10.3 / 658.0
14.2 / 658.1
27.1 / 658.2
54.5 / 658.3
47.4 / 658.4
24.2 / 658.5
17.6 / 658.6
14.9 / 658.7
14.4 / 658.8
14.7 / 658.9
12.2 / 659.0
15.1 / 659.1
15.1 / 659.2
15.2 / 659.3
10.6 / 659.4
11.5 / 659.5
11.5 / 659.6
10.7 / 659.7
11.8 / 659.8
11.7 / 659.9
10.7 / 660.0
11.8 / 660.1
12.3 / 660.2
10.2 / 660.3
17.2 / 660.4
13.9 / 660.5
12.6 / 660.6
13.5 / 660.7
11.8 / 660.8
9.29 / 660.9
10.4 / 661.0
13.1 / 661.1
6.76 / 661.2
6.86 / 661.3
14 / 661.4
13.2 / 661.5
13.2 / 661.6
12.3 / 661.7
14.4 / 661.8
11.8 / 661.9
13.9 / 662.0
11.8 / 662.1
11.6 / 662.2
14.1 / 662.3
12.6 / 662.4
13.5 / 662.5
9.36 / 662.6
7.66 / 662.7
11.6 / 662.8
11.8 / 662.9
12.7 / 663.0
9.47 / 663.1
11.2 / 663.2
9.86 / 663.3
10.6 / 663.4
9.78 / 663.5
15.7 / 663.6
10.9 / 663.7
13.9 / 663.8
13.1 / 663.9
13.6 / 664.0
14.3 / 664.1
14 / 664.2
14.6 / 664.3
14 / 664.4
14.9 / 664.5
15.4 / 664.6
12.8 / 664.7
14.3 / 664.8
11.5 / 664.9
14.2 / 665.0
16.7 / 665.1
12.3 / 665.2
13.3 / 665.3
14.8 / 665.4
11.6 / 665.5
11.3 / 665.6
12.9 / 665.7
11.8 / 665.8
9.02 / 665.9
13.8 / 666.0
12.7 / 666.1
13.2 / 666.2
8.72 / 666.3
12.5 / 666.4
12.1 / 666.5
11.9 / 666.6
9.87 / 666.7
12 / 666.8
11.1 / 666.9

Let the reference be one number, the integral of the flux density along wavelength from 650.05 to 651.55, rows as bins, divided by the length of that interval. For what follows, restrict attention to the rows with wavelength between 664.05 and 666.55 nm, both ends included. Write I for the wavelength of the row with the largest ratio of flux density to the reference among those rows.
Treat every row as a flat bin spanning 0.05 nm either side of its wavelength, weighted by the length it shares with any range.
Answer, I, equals 665.1 nm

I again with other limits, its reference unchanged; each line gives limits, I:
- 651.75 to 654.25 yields 652.2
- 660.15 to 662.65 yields 660.4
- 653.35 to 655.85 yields 654.8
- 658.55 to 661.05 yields 658.6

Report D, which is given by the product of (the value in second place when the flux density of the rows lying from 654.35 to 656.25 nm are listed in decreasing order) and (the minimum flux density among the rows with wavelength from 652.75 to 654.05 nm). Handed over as 386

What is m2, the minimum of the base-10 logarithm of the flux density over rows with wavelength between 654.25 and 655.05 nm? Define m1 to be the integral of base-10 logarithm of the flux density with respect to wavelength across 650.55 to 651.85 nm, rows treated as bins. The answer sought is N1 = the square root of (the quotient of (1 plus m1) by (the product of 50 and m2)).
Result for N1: 0.23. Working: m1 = 1.4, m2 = 0.90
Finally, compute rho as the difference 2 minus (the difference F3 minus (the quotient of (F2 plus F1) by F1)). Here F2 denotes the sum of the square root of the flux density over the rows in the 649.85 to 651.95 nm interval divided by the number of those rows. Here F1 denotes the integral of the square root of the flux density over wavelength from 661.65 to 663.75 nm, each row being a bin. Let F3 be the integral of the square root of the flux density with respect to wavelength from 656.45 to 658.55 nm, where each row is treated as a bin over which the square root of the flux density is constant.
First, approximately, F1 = 7.2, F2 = 3.65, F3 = 8.52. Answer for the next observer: -5.01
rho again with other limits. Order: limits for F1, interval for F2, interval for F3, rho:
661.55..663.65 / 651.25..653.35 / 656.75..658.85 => -5.07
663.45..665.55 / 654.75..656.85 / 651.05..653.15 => -4.17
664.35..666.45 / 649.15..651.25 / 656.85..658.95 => -5.16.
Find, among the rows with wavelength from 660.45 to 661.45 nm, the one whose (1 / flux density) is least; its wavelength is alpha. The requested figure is 661.4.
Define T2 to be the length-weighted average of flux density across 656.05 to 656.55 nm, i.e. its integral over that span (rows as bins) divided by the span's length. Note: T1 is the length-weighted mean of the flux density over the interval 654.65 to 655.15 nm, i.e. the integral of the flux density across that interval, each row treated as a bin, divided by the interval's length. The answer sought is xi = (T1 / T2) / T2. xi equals 0.00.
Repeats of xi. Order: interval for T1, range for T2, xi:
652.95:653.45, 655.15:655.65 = 0.10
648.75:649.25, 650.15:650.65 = 0.07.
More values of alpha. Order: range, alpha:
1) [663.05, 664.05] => 663.6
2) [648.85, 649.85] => 649.0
